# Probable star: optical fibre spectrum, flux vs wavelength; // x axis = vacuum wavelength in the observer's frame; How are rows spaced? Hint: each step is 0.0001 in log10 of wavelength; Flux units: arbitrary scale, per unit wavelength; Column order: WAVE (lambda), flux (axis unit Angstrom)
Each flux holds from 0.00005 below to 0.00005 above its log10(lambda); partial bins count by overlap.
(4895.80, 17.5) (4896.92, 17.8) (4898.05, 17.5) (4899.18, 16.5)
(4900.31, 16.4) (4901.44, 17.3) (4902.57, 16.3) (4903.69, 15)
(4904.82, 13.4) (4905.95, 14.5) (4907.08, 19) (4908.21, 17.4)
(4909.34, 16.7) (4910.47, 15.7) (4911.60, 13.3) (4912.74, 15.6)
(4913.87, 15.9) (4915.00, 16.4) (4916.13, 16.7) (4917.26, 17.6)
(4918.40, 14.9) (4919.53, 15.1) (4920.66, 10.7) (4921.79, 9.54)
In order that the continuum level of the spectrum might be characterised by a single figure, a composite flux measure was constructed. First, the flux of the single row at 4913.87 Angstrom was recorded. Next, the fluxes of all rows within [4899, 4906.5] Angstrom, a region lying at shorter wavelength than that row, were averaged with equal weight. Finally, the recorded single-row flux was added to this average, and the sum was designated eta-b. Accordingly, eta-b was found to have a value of 31.5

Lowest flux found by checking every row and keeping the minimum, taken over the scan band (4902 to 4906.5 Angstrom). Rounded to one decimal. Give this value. 13.4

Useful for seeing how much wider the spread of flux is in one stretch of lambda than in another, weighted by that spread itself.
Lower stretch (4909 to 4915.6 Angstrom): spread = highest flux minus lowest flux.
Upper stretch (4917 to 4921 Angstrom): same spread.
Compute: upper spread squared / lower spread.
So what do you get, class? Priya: 14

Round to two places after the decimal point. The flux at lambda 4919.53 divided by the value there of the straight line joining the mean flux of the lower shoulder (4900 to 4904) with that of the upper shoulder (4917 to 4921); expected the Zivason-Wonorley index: 1.04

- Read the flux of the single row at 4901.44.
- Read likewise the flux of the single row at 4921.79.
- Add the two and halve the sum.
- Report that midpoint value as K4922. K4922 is 13.4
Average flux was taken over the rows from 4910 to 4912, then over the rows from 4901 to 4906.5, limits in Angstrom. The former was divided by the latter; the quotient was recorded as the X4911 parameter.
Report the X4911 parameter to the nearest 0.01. 0.95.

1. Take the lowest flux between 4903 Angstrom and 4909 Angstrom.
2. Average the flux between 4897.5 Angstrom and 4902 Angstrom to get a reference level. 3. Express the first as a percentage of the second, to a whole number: 79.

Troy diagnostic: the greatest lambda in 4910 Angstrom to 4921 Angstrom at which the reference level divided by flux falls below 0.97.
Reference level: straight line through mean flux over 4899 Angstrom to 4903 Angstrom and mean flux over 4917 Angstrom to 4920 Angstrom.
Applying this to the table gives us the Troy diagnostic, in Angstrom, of 4917.26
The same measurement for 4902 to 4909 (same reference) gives 4908.21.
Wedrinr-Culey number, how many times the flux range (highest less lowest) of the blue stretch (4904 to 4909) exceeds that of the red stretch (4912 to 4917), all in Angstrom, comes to 5.1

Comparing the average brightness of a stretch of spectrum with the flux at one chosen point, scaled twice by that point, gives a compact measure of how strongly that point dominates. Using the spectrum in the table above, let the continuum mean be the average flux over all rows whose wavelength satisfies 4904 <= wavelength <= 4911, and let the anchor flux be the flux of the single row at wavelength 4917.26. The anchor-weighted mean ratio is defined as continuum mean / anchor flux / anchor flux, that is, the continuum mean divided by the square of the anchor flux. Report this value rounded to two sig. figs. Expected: 0.052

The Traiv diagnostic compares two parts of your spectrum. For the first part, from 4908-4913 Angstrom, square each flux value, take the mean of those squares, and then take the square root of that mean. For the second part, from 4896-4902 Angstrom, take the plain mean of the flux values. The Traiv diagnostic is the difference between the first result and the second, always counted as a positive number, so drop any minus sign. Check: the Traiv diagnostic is 1.3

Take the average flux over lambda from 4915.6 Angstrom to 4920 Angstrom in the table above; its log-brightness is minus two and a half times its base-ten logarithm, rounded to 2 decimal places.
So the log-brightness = -3.02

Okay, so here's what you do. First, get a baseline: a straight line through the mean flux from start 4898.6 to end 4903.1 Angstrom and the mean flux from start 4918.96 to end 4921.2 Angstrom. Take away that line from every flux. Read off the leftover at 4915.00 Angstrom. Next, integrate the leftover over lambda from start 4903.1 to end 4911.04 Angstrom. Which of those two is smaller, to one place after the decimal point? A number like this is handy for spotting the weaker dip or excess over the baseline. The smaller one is 2.5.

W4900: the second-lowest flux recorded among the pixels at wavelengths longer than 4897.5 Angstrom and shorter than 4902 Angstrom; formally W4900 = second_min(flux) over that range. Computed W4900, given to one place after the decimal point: 16.5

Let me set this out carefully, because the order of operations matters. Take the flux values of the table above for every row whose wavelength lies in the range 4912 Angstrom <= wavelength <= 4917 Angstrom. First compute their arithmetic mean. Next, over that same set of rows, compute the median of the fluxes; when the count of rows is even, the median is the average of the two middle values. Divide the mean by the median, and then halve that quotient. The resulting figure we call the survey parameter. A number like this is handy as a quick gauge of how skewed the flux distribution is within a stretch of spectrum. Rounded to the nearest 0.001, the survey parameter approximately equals 0.500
